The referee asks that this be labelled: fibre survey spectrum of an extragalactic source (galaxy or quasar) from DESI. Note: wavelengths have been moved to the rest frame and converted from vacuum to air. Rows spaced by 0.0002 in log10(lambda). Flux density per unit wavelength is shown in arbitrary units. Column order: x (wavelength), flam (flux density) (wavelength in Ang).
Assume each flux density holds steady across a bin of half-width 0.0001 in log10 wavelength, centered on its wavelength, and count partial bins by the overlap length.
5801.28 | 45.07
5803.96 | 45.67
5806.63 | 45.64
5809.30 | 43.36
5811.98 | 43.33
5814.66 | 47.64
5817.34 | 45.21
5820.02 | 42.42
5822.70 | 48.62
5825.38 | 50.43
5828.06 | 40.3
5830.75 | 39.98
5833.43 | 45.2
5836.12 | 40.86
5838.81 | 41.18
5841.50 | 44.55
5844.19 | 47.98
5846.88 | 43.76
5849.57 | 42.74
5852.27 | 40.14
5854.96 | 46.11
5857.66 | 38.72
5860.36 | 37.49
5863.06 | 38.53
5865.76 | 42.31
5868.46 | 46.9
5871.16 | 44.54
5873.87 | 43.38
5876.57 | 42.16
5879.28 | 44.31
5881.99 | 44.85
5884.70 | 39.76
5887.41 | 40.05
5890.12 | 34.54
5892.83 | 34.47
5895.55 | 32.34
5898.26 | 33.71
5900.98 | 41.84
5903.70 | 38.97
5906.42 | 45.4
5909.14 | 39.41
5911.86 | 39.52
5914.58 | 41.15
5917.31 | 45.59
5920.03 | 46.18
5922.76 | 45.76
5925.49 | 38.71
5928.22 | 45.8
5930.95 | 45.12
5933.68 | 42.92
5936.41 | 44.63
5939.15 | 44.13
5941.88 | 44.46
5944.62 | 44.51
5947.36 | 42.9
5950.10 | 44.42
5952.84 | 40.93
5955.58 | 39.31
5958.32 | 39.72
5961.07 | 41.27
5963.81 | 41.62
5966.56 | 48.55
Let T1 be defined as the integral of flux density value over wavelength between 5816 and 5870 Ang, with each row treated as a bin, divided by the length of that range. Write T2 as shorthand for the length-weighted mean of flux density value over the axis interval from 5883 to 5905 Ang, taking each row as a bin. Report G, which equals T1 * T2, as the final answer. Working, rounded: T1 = 43.2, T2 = 37.1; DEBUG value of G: 1601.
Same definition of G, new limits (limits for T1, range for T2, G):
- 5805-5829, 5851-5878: 1905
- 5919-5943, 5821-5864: 1897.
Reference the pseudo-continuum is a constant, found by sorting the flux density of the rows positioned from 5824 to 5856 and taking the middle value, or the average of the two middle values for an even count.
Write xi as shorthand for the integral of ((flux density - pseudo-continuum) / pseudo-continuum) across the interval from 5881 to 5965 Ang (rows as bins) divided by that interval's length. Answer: -0.04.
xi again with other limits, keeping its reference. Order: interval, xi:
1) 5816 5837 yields 0.02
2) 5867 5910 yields -0.07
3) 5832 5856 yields 0.01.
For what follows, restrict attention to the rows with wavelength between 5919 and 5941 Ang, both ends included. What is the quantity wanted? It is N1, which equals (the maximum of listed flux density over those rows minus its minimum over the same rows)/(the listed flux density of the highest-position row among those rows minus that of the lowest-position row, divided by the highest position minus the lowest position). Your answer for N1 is -70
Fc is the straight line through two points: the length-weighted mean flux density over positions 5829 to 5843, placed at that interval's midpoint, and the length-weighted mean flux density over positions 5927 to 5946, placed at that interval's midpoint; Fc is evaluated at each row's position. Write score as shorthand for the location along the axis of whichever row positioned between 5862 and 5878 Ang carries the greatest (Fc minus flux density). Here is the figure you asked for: 5863.06 Ang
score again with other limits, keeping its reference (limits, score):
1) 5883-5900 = 5895.55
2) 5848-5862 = 5860.36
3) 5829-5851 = 5830.75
